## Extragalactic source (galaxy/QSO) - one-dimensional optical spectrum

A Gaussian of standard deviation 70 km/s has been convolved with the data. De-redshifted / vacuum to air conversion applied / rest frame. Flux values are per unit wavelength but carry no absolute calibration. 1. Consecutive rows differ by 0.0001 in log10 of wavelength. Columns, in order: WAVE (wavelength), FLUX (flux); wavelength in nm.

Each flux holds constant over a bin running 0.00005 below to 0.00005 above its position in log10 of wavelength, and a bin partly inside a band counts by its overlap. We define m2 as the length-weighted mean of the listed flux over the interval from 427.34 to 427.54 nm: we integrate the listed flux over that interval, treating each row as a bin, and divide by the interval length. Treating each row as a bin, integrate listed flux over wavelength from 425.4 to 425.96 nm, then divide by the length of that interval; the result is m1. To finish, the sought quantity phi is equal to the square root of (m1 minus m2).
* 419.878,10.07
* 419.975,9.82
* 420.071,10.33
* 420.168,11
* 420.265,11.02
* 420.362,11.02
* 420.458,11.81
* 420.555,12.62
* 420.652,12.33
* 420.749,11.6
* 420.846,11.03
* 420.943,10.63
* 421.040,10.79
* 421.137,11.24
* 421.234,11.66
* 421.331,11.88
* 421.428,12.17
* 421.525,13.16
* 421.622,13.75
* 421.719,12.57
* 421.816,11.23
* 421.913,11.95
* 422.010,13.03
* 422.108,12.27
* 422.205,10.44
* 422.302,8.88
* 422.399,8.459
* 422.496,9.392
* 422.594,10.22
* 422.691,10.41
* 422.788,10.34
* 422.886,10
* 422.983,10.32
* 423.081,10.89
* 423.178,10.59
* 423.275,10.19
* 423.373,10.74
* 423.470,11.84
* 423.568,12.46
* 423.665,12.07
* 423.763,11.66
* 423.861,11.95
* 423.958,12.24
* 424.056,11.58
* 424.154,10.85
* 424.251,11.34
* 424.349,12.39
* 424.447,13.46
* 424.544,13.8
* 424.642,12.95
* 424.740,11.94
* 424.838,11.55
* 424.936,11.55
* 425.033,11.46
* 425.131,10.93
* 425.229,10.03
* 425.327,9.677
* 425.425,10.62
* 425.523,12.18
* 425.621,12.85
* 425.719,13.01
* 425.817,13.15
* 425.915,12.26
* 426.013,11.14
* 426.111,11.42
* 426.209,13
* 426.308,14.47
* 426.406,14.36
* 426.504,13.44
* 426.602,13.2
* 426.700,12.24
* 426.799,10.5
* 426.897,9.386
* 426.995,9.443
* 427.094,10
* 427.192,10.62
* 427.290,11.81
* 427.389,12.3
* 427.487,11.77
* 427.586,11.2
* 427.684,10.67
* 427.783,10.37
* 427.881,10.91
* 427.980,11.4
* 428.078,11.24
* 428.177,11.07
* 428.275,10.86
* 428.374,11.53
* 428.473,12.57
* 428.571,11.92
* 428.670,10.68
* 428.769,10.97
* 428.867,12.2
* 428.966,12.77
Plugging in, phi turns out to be 0.6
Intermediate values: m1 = 12.4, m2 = 12.0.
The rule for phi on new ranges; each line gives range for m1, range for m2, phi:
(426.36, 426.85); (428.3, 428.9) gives 1.1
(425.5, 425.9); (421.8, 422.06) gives 0.8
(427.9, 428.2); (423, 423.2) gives 0.7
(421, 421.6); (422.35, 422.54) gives 1.7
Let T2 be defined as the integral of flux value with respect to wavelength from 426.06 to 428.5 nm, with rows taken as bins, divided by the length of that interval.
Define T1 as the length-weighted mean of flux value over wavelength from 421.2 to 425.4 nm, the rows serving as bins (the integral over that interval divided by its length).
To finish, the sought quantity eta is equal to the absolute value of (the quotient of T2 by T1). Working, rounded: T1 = 11.4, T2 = 11.6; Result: 1.016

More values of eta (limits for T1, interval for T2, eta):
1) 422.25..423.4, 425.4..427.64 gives 1.191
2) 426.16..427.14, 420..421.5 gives 0.951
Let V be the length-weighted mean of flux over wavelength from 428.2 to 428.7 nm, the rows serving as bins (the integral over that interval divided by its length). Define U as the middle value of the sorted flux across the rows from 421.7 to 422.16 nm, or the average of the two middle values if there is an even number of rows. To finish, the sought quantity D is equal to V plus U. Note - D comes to 23.8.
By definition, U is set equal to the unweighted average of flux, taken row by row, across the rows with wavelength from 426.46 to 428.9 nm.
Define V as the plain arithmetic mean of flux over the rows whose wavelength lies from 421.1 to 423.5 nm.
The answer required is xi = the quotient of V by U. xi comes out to 0.98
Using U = 11.3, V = 11.1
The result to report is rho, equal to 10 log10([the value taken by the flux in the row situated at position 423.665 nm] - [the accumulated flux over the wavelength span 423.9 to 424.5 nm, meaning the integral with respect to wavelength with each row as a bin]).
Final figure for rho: 6.9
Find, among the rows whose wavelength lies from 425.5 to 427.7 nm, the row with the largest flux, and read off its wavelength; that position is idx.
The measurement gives 426.308 nm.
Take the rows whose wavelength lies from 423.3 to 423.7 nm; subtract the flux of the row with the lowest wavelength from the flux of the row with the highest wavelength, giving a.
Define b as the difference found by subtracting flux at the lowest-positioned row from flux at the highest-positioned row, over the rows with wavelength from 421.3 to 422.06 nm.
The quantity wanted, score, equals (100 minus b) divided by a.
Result 74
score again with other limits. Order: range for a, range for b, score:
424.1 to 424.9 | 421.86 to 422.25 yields 145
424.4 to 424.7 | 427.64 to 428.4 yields -194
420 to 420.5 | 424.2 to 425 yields 67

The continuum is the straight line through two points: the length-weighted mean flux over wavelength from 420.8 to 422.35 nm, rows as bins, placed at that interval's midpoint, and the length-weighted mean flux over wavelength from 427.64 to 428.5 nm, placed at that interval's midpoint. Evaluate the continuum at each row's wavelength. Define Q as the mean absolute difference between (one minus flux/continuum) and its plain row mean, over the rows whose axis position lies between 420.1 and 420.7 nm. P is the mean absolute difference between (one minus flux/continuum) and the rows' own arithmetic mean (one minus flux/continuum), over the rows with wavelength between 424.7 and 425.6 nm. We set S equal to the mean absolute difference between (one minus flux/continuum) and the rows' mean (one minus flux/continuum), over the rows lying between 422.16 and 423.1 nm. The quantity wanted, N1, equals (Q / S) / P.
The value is 16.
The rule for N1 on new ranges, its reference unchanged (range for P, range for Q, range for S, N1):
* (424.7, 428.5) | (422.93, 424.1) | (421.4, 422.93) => 6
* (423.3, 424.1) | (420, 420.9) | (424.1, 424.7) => 19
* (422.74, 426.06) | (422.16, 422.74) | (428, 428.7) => 17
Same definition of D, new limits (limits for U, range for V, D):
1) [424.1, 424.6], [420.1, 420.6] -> 23.8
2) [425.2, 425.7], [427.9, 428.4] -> 21.8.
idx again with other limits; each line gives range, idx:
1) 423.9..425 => 424.544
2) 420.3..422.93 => 421.622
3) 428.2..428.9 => 428.473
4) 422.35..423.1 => 423.081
